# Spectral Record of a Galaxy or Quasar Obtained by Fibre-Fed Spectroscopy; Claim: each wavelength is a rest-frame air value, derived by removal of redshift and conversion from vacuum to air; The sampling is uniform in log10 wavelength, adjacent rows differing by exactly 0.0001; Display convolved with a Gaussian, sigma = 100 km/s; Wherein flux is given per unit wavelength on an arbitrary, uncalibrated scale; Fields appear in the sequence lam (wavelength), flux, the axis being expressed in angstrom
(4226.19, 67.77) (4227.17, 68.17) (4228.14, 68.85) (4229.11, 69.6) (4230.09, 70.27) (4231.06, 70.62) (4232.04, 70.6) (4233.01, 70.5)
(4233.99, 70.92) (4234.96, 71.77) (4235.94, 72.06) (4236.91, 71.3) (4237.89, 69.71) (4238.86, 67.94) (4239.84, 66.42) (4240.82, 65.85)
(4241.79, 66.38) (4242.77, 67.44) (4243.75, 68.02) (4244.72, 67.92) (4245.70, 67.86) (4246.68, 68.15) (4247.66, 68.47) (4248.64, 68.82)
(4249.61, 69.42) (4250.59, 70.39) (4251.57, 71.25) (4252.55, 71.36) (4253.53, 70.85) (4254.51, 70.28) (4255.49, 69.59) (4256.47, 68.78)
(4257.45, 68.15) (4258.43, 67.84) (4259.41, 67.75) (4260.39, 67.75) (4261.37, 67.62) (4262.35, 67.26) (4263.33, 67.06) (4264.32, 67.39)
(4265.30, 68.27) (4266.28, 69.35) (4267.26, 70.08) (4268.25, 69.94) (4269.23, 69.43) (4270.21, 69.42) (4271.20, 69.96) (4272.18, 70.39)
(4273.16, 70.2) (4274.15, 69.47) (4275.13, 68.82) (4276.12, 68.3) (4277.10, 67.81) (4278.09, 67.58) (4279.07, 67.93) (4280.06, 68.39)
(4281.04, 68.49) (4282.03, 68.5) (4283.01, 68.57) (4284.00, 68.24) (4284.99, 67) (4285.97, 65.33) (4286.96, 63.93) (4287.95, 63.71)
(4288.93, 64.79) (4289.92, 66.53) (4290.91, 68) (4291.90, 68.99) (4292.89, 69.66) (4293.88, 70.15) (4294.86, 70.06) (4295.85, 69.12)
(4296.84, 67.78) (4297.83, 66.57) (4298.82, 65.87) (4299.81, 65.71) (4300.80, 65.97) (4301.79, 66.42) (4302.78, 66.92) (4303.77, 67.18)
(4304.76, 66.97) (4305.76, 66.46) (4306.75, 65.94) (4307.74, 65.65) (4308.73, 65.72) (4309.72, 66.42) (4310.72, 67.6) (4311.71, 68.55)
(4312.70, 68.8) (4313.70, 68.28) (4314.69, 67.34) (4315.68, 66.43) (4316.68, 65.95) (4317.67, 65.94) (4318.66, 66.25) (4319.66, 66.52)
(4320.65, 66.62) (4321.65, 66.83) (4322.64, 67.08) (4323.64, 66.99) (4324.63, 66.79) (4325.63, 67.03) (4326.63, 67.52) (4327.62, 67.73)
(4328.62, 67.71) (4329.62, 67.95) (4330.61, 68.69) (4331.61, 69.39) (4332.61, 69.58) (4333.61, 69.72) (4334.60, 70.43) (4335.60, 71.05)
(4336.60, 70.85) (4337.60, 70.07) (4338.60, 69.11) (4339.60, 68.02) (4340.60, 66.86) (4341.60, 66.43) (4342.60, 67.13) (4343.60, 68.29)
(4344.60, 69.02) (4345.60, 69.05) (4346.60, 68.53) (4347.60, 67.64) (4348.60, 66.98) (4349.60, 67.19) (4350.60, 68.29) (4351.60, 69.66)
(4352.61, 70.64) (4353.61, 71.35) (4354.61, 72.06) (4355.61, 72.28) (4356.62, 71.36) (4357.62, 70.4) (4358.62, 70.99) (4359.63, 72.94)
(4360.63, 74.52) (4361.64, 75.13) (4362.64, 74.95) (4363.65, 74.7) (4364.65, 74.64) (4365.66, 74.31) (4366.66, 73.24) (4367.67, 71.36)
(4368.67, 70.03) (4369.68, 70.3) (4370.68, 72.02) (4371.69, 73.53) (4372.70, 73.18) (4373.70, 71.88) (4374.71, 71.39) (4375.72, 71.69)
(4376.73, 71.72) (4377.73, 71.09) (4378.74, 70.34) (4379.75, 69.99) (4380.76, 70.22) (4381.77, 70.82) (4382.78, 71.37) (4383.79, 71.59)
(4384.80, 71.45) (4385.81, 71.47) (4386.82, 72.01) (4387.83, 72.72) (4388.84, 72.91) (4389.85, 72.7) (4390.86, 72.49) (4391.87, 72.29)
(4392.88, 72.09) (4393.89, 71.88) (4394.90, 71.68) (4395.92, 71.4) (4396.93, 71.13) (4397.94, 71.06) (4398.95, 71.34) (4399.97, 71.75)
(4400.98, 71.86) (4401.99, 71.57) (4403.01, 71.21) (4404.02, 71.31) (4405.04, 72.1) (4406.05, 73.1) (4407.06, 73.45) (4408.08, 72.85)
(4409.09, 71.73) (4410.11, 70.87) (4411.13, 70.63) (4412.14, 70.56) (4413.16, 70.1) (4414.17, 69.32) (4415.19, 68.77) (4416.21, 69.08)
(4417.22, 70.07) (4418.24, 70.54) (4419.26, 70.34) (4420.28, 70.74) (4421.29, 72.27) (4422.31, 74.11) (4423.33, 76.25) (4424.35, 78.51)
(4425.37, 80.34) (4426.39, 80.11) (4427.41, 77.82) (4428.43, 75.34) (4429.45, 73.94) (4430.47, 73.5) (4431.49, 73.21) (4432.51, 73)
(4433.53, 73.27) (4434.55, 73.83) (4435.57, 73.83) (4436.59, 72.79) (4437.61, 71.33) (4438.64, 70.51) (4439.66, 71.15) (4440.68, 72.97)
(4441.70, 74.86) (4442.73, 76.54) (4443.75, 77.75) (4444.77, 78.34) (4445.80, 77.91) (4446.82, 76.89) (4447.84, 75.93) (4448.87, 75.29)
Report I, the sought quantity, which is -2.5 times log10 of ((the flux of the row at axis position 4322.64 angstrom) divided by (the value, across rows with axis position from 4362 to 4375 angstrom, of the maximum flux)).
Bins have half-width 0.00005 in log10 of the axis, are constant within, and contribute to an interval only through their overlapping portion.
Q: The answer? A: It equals 0.12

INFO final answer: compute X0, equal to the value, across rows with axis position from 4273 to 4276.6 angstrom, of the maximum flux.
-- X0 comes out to 70.2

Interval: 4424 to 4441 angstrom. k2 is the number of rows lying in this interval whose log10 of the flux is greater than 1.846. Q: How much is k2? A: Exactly 17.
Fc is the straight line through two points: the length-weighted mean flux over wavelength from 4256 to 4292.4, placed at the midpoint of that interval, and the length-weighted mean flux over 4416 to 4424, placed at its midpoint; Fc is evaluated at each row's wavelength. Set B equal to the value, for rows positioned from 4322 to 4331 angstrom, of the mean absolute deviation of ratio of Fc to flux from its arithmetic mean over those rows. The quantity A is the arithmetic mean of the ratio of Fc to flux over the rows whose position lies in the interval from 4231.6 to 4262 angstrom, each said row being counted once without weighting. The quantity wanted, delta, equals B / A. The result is 0.006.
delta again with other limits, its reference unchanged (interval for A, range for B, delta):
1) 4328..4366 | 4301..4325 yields 0.010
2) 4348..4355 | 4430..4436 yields 0.004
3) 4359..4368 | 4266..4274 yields 0.005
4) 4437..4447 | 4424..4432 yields 0.034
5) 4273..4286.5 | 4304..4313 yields 0.014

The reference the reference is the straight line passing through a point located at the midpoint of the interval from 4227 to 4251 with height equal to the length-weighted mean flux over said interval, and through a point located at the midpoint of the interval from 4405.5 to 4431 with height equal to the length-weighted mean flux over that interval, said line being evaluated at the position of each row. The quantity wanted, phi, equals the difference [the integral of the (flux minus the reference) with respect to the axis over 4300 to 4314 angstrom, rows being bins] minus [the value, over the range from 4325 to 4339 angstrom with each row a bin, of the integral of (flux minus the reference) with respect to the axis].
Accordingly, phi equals -23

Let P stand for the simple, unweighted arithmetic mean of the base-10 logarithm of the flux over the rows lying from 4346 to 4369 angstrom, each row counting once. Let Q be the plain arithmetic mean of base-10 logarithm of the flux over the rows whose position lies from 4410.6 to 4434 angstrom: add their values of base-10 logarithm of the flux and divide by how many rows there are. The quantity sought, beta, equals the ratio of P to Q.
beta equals 0.99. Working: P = 1.85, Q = 1.86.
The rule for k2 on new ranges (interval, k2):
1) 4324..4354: 5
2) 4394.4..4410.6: 16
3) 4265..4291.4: 2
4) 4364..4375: 10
